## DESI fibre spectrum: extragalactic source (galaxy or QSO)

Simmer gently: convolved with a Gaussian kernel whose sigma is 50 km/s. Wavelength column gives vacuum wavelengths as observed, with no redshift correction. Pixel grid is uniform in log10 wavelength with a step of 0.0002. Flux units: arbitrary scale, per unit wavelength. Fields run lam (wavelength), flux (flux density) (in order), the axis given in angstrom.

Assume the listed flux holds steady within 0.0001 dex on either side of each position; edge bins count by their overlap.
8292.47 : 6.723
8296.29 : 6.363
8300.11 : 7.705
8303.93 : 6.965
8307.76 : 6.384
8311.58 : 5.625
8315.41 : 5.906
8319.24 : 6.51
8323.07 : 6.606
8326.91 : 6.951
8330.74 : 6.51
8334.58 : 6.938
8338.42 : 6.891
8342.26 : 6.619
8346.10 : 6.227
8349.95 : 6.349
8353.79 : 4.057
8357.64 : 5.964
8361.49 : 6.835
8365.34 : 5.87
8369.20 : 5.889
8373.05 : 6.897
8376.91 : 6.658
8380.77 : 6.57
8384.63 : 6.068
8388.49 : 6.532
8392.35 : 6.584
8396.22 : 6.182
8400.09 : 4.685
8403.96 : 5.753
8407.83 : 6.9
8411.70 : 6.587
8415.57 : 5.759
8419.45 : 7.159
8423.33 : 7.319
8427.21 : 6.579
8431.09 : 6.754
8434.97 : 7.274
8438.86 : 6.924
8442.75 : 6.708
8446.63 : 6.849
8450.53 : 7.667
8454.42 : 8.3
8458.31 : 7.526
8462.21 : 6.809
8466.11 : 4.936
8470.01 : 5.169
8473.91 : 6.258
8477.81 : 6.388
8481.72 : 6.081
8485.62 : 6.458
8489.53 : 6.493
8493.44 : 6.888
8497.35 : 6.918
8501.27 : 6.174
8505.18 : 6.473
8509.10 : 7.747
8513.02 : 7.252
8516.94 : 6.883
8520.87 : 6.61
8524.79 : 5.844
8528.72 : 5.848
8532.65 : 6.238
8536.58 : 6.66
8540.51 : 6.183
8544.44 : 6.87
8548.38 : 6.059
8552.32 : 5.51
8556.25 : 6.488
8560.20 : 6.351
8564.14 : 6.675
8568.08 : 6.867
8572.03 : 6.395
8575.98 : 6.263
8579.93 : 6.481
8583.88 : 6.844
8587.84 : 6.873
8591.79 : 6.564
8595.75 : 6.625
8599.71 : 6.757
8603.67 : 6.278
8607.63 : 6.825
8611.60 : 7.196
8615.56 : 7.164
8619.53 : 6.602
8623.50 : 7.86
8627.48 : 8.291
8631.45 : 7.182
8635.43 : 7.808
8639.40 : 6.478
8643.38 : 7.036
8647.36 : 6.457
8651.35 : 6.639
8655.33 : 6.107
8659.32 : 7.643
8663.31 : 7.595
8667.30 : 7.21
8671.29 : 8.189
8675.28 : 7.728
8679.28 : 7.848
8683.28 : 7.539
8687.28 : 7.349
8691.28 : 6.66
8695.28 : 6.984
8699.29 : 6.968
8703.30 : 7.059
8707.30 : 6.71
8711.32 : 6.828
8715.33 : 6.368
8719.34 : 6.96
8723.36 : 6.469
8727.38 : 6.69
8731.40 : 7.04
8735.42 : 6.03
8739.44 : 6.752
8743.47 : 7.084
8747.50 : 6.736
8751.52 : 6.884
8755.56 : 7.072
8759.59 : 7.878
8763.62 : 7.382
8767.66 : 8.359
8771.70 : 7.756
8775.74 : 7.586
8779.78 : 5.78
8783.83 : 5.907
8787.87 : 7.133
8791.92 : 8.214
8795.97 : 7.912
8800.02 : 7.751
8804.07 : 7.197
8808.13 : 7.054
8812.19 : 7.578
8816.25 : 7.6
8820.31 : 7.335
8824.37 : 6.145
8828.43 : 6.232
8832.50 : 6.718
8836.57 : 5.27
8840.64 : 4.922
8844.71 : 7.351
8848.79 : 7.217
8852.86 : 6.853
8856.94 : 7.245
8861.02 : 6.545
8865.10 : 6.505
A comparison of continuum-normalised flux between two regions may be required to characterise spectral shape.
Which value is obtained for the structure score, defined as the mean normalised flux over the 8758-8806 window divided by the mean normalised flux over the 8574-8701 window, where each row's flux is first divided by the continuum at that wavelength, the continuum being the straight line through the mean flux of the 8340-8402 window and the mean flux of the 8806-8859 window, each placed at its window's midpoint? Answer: 1.02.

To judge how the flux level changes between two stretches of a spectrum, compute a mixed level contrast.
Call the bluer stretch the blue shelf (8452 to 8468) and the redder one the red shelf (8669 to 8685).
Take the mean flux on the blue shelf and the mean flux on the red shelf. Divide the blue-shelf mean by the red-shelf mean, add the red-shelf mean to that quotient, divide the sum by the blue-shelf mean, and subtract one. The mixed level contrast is 0.26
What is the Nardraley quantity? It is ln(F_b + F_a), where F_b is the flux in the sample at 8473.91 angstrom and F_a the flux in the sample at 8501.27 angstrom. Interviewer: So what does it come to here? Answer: 2.52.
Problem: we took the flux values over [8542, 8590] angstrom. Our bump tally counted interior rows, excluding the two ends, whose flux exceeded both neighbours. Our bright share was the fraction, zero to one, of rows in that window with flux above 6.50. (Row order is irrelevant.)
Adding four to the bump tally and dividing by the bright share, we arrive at 14.4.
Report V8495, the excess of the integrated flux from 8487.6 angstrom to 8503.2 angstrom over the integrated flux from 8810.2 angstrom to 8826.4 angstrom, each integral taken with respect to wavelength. -12.8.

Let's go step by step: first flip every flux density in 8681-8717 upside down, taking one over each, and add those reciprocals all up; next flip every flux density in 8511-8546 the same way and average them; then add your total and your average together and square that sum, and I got 2.12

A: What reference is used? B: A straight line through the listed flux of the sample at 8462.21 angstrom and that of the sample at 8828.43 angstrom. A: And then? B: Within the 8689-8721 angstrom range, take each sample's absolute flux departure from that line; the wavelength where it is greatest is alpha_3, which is 8703.30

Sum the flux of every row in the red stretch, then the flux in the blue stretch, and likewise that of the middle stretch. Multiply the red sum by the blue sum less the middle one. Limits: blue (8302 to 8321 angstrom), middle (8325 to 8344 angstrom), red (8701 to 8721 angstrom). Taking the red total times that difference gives -85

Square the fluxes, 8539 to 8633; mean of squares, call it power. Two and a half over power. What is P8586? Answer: 0.0550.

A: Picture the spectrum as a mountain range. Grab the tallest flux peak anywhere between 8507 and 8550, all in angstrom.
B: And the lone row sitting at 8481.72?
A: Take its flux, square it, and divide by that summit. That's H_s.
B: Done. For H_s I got 4.8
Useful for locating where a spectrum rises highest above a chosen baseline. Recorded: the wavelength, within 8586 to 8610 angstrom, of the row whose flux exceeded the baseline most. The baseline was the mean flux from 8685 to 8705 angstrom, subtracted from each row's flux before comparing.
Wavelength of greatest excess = 8587.84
